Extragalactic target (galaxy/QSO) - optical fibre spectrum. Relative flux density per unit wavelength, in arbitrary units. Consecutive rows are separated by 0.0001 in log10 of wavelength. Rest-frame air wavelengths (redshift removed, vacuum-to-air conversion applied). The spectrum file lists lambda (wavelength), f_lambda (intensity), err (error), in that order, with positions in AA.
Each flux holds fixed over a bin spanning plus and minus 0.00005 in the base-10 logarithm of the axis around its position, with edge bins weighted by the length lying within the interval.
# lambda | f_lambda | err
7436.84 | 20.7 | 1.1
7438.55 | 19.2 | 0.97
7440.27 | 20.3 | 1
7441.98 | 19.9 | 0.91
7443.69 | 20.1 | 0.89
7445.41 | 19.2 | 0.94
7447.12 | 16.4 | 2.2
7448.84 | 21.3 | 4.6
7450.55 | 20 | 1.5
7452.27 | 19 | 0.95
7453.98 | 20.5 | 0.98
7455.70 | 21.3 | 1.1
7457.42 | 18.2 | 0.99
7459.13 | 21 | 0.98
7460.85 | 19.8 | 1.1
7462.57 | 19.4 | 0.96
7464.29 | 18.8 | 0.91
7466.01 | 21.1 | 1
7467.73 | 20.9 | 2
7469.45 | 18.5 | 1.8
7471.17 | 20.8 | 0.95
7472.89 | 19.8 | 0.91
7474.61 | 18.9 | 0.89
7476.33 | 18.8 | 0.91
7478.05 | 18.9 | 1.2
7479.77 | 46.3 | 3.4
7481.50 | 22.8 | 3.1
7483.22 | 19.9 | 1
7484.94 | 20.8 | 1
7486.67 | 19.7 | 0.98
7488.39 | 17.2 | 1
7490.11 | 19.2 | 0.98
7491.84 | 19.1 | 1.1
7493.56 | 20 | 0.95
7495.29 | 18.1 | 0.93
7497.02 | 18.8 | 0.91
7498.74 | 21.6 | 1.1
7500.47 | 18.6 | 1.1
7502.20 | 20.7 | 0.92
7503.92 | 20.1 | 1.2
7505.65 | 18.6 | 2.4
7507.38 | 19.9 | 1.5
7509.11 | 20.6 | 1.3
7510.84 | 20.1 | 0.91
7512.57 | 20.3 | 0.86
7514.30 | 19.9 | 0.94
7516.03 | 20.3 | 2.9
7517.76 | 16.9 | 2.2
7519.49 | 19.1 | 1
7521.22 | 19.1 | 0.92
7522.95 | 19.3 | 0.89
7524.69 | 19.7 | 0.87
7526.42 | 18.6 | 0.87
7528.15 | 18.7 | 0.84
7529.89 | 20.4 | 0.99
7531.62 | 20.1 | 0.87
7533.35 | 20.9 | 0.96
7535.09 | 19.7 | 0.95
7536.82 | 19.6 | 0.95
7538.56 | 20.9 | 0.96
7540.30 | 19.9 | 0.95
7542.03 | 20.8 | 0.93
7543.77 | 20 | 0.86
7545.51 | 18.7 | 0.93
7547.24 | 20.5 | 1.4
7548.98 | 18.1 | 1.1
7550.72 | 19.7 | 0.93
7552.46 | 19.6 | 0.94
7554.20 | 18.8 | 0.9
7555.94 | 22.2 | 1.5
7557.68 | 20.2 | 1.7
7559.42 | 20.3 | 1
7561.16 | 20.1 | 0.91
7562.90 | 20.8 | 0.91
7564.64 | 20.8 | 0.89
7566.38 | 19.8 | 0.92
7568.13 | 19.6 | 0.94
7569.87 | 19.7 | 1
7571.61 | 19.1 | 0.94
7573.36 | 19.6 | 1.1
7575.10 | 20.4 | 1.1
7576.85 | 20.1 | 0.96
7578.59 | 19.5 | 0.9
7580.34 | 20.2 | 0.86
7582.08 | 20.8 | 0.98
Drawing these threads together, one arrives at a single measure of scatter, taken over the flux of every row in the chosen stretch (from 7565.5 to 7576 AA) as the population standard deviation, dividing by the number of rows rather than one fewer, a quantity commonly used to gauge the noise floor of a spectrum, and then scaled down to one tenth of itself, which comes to 0.038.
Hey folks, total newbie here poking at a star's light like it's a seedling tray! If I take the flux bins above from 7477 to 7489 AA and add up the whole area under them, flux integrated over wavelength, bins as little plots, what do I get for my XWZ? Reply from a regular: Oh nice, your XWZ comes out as 285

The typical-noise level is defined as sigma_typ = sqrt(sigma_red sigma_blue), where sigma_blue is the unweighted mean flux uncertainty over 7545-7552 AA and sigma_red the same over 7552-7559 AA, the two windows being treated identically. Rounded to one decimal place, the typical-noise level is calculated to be 1.2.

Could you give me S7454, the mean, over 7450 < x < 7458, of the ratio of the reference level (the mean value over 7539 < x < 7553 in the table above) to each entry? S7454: 1.00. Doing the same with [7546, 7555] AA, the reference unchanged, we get 1.02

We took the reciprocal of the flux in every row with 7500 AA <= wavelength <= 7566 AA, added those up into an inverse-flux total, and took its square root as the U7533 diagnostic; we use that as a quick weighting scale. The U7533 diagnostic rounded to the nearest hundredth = 1.39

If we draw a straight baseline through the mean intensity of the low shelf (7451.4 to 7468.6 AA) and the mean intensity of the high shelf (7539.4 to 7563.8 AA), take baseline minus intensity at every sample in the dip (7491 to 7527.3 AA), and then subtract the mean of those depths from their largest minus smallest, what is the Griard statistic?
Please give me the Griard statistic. 4.2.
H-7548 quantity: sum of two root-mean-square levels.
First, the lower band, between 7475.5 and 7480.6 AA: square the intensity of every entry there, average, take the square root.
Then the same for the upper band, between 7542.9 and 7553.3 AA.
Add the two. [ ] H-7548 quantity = 50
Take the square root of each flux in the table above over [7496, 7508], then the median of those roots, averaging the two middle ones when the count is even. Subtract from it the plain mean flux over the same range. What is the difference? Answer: -15.3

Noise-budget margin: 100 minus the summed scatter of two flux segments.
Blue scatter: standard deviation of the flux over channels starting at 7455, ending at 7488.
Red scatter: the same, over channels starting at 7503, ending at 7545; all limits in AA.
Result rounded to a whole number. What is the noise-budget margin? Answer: 93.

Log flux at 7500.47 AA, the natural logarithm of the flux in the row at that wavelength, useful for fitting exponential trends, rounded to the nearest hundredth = 2.92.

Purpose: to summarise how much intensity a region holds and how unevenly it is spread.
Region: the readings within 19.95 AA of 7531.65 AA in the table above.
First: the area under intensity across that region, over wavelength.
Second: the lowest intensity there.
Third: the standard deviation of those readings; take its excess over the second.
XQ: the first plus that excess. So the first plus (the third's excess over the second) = 767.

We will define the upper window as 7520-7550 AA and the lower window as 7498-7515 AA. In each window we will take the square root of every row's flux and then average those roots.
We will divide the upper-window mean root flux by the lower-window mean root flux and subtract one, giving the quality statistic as -0.008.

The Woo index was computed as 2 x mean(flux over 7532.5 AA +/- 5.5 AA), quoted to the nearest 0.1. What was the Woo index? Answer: 39.8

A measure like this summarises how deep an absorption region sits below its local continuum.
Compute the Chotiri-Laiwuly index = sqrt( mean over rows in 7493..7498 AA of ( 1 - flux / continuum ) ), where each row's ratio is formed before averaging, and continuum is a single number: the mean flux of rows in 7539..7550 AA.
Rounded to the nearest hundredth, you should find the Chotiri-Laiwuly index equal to 0.19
